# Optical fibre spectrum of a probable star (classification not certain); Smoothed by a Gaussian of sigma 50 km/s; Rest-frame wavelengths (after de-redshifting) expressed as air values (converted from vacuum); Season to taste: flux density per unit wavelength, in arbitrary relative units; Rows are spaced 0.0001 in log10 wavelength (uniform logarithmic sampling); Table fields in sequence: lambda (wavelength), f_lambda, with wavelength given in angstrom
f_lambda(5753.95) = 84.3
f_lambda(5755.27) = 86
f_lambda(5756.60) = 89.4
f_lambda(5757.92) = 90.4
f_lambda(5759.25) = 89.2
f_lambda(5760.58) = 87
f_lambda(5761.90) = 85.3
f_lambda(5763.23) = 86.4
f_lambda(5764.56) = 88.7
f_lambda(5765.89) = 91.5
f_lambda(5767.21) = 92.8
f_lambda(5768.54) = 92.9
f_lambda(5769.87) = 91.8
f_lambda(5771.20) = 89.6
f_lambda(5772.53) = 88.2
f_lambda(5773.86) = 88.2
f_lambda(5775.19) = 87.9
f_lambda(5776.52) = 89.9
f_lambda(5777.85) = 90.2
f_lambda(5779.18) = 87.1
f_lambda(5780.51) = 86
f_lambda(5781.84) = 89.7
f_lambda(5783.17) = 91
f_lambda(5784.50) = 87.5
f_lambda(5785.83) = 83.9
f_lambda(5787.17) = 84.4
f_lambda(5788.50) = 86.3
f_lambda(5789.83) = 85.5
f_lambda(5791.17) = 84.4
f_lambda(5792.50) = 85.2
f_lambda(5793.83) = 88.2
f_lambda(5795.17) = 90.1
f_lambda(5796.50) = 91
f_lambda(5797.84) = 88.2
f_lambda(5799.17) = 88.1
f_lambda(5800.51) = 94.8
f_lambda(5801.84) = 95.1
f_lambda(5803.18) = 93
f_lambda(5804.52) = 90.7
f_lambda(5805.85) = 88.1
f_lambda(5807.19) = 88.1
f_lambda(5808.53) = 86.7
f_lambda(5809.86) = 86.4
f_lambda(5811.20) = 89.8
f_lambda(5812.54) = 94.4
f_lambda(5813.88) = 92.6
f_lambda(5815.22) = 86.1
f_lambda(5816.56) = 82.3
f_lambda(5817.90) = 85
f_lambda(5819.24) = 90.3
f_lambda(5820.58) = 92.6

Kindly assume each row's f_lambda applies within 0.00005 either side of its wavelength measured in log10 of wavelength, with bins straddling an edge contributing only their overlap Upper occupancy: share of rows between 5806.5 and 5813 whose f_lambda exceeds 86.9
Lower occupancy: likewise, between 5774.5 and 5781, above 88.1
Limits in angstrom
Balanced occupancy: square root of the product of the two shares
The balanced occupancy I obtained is 0.5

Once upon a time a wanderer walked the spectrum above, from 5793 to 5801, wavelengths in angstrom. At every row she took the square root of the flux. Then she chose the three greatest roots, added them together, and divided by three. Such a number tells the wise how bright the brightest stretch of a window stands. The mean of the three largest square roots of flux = 9.59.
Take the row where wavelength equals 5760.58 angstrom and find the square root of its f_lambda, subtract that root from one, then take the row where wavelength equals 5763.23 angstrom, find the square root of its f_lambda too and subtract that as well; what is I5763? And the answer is -17.6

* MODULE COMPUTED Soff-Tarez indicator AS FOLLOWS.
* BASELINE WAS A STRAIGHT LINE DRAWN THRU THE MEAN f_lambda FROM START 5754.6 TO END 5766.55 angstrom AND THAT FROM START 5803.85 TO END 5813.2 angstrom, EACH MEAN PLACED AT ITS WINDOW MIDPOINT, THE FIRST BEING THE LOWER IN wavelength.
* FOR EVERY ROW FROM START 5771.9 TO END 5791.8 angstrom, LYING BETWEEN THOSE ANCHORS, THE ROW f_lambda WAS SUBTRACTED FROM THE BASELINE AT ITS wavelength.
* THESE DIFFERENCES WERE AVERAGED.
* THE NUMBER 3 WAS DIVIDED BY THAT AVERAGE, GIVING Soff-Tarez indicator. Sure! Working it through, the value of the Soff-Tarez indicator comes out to 2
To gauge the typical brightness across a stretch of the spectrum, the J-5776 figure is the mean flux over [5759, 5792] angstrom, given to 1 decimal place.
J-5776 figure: 88.2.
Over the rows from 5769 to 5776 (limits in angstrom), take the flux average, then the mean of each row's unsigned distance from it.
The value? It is 1.2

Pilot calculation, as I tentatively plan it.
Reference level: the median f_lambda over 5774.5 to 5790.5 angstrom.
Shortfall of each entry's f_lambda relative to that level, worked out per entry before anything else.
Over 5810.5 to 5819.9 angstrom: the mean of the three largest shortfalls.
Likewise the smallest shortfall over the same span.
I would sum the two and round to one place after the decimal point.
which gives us -4.3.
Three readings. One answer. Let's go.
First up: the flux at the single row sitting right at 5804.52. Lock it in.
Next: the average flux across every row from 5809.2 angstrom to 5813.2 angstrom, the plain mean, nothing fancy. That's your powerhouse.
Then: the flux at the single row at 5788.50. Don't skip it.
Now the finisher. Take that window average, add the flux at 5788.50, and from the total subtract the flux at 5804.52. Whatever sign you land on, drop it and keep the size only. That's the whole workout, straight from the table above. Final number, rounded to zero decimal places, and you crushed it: 86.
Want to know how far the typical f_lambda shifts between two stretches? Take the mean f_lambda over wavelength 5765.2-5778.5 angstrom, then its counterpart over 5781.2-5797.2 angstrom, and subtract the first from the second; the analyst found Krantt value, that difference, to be -3.0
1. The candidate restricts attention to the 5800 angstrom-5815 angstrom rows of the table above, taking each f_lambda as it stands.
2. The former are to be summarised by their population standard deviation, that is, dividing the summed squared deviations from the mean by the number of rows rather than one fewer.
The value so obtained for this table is 3.1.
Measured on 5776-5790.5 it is 2.3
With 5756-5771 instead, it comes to 2.5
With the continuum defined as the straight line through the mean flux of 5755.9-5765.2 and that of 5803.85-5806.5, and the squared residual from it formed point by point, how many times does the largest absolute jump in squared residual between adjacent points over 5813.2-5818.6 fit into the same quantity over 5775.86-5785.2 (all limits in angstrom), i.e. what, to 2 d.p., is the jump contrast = 0.14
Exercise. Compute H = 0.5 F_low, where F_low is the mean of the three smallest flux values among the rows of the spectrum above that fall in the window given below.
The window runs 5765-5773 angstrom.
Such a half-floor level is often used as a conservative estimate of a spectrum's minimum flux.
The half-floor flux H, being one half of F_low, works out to 44.9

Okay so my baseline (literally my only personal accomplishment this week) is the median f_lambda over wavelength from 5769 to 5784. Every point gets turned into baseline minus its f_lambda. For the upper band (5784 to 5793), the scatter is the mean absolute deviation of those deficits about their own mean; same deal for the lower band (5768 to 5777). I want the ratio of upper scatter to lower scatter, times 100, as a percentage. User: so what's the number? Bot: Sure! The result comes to 64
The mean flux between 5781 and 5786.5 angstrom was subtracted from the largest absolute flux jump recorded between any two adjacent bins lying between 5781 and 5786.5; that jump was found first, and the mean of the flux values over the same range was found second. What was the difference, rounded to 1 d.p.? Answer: -84.4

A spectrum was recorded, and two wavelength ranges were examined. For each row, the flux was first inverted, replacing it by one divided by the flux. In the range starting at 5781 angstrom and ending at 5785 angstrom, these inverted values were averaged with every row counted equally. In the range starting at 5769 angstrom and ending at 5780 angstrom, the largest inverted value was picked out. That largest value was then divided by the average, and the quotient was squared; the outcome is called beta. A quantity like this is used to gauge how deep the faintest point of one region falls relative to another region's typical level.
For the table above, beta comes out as 1.05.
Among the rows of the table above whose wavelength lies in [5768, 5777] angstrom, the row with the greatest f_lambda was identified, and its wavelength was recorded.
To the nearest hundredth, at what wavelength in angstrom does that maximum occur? 5768.54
